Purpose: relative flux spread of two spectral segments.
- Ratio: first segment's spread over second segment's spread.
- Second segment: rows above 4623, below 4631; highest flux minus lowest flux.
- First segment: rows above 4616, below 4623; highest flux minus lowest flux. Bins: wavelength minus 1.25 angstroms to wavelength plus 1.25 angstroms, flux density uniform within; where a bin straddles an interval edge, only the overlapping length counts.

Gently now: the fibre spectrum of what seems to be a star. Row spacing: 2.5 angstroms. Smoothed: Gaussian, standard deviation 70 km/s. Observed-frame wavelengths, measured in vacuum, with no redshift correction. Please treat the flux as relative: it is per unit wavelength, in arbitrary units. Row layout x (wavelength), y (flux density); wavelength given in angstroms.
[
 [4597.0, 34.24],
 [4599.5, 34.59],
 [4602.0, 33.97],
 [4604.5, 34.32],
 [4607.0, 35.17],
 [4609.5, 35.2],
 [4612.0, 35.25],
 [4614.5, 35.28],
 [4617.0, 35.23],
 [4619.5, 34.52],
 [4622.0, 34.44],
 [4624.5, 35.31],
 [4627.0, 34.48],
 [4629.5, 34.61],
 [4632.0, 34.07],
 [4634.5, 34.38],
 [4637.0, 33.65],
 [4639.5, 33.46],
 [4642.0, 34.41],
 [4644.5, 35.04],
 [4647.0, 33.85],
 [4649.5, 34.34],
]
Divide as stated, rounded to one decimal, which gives 1.0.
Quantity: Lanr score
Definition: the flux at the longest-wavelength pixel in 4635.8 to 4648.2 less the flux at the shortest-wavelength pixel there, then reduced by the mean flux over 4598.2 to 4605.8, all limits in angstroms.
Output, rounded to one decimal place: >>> -34.1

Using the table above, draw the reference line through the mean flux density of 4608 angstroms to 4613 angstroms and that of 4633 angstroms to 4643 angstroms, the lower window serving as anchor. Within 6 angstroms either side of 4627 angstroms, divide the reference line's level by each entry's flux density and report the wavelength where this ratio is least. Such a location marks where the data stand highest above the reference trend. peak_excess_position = 4624.5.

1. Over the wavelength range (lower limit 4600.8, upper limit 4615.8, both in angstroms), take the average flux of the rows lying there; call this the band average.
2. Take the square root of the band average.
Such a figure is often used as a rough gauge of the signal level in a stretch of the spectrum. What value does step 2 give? 5.905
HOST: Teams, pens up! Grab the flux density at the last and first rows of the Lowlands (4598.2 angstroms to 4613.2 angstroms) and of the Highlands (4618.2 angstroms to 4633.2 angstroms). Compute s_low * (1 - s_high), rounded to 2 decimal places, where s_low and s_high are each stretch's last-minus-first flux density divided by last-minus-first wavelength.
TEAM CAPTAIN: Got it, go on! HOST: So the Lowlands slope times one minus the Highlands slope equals 0.05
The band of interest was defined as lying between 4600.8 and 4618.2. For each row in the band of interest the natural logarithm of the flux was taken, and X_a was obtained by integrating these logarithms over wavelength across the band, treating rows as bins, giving 62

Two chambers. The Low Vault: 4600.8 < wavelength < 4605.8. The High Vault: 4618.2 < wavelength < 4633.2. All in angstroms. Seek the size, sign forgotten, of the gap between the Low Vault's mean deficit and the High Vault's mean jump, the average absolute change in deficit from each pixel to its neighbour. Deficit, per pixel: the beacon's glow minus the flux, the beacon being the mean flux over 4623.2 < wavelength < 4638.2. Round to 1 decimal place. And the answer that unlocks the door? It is 0.2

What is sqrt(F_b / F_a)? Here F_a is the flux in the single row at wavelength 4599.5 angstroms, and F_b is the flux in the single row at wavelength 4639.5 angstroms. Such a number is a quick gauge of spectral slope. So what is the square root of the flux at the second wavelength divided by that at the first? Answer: 0.984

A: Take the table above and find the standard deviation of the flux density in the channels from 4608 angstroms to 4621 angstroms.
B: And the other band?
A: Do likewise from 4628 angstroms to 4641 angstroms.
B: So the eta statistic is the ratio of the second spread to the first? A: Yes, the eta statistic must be 1.5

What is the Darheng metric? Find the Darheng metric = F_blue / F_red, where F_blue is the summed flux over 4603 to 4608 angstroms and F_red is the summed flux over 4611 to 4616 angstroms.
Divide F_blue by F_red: 1.0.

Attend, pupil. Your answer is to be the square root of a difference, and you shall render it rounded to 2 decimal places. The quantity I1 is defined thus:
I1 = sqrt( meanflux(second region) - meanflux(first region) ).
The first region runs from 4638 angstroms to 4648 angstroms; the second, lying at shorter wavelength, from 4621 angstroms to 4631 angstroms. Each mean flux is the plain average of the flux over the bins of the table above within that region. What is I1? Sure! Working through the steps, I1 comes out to 0.72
